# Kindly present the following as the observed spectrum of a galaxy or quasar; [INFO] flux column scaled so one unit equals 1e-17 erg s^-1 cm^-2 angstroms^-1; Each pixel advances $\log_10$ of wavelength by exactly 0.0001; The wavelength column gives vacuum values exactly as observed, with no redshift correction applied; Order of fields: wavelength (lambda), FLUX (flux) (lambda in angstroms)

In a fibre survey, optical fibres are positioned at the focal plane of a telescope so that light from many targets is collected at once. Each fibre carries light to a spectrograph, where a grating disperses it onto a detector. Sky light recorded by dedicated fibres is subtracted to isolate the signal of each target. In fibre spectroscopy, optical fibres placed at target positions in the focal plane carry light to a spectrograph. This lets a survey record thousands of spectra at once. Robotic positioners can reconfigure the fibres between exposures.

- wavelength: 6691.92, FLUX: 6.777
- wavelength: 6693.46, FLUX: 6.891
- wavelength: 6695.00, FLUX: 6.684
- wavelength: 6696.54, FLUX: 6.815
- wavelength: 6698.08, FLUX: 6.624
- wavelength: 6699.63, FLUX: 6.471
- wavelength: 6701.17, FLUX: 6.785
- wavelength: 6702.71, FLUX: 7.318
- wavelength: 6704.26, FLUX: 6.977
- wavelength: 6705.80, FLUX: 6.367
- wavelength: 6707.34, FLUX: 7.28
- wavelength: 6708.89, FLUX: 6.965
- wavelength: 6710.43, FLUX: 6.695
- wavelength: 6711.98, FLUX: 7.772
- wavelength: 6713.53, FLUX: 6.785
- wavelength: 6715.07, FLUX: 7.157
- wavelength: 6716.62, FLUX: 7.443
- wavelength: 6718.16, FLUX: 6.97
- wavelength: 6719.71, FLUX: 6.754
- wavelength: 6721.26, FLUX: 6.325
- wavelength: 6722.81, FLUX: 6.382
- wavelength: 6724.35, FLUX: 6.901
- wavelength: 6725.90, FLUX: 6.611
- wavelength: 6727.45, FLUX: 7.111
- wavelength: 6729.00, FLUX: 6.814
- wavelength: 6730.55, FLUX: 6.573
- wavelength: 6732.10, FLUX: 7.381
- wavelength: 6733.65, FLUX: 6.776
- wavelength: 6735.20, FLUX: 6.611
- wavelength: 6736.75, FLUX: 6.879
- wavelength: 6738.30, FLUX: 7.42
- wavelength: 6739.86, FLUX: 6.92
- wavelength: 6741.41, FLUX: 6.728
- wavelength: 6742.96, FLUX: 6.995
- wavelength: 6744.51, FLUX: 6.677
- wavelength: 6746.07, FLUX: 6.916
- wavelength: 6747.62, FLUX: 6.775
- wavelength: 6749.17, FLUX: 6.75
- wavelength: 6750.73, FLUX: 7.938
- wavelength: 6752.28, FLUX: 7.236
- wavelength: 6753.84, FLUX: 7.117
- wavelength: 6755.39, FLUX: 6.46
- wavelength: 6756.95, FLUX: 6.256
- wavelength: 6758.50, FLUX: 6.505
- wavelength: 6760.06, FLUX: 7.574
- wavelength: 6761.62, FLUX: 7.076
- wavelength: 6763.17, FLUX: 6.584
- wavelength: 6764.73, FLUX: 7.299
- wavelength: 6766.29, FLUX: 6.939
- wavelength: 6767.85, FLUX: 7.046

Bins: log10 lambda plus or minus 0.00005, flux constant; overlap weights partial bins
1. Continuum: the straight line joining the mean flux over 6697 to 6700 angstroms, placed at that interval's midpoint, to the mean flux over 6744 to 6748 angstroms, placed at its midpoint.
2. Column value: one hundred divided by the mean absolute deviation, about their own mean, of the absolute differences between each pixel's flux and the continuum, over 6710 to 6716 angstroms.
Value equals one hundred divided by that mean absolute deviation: 279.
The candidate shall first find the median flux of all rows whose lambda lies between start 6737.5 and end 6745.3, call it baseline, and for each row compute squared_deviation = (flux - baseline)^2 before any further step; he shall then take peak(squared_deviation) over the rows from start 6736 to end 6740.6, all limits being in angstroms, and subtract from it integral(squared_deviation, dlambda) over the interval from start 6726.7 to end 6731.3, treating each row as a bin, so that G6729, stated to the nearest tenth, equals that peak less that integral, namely 0.0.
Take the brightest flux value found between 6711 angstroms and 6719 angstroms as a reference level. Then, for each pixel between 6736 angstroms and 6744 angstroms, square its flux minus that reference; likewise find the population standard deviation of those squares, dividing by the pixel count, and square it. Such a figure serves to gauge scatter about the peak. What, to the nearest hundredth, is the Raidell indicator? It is 0.10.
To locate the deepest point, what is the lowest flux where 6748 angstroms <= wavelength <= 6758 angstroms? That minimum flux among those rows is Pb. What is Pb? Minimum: 6.256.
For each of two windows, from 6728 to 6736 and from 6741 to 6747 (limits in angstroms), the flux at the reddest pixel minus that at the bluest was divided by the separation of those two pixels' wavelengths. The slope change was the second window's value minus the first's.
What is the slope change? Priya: 0.1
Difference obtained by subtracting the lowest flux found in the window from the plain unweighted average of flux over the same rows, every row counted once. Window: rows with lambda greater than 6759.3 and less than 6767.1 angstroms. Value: 0.51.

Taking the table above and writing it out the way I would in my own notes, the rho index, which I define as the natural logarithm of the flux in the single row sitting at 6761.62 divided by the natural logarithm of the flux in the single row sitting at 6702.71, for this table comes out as 0.98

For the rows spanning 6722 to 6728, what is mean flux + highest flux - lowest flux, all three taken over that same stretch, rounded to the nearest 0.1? 7.5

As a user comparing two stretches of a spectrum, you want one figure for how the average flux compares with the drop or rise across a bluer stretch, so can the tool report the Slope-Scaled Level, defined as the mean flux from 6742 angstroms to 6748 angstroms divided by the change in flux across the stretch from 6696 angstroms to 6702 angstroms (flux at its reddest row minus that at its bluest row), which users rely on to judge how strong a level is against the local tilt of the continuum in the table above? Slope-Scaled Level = -228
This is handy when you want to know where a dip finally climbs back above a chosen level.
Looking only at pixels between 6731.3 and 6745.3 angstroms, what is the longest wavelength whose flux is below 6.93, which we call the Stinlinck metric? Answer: 6744.51 angstroms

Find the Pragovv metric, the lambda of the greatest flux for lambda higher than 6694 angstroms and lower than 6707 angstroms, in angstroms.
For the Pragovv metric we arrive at 6702.71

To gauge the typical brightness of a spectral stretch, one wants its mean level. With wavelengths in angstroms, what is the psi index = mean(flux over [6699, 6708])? 6.87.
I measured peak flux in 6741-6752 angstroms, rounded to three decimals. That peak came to 7.938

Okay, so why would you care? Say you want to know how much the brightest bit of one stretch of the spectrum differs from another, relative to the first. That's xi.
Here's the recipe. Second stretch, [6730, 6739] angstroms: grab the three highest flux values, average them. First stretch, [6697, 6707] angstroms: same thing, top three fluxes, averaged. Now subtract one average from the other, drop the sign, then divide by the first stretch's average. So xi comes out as 0.028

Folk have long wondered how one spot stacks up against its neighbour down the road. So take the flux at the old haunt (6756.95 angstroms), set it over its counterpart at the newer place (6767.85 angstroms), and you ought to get 0.89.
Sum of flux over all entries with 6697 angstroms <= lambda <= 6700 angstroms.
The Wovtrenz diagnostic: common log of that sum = 1.12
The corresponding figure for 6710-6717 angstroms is 1.55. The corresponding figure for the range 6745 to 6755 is 1.63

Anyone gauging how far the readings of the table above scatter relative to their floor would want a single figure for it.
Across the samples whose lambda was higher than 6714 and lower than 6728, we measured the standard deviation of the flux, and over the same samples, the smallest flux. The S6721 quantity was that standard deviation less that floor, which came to -6.0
